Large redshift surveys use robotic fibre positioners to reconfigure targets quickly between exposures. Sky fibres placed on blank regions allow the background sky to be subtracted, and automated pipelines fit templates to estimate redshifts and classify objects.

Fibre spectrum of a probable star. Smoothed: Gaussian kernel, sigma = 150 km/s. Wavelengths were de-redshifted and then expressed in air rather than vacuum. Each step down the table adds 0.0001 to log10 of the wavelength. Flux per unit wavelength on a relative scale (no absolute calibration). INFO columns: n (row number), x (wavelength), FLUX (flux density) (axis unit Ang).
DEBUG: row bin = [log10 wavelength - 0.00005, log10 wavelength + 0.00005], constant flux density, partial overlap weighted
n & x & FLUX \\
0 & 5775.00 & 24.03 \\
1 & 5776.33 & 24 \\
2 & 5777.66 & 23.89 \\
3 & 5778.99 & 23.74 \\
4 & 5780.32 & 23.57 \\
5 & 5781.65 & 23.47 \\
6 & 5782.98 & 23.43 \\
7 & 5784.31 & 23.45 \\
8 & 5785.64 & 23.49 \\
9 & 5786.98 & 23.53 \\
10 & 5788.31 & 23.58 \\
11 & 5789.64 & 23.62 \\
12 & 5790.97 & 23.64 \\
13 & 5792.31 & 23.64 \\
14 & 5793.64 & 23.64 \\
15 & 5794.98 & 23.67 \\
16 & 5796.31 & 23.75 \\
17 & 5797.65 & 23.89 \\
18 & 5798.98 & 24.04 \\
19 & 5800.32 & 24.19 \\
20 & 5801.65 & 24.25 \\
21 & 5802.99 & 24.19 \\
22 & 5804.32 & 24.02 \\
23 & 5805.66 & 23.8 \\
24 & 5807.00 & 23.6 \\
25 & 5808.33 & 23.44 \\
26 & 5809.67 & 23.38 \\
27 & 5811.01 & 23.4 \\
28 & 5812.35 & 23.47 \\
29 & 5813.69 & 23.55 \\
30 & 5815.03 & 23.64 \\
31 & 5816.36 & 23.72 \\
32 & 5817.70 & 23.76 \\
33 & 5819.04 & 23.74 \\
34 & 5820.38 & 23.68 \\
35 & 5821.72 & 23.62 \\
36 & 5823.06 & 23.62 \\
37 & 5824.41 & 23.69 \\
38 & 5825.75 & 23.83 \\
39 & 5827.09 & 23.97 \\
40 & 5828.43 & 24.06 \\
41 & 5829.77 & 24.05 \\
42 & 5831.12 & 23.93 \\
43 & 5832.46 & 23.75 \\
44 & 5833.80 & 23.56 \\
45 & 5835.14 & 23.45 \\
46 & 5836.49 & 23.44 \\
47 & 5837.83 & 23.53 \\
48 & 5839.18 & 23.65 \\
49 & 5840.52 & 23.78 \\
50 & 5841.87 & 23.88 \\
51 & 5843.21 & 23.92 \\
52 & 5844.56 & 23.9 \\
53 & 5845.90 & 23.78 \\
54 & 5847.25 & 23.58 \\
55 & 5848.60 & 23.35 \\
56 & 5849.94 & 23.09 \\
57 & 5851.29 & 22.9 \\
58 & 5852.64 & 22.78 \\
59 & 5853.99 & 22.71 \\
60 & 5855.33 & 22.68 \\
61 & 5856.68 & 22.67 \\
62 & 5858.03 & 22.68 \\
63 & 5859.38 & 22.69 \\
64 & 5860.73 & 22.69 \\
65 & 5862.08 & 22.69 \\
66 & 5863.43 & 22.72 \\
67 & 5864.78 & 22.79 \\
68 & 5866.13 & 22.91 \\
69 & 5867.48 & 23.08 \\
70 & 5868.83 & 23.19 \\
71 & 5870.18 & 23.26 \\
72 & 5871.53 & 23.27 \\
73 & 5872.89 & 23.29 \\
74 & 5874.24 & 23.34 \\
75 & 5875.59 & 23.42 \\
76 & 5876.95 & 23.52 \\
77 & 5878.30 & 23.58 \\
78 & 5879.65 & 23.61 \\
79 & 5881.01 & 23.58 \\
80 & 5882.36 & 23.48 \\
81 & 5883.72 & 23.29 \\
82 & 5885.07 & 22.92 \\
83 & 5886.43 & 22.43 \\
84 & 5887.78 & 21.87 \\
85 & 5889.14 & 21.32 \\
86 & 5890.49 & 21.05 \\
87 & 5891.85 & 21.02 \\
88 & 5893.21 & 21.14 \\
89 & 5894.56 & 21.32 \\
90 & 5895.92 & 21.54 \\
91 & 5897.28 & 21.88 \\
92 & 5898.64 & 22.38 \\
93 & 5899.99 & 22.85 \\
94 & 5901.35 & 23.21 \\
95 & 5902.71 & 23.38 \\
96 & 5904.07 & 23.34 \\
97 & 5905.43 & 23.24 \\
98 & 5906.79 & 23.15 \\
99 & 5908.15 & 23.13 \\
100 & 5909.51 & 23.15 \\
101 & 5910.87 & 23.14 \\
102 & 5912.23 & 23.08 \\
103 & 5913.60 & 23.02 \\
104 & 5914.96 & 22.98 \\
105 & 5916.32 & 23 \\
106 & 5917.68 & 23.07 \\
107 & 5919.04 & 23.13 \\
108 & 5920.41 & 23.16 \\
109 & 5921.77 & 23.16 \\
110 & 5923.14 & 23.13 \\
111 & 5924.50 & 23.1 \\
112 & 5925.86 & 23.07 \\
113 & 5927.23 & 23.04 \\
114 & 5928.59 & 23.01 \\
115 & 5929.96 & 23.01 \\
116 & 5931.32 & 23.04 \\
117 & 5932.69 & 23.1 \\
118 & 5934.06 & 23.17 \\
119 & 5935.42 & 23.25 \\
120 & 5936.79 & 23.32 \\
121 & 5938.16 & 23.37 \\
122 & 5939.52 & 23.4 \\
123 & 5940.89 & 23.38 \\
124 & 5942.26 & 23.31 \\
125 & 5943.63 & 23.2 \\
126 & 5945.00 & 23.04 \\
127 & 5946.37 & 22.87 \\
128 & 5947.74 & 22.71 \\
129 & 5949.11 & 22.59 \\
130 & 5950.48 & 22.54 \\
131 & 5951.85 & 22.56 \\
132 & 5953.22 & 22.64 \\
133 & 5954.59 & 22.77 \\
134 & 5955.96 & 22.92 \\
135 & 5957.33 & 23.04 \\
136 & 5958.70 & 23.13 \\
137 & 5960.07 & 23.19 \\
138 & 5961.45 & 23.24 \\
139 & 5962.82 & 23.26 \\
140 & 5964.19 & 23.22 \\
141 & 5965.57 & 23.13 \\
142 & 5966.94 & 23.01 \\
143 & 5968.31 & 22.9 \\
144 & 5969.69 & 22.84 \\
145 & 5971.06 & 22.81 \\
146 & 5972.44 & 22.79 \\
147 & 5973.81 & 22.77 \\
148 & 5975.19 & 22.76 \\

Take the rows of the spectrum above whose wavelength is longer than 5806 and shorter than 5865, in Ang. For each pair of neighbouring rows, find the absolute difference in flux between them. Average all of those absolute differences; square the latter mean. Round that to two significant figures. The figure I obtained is 0.0072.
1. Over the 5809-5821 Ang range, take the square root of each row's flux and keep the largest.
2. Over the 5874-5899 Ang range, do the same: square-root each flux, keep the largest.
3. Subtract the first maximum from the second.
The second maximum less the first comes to -0.02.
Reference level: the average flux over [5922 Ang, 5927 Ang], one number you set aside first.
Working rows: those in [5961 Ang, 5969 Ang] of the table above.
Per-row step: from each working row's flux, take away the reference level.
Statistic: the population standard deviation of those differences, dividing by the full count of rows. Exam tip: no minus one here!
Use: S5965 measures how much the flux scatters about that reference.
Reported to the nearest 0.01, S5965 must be 0.13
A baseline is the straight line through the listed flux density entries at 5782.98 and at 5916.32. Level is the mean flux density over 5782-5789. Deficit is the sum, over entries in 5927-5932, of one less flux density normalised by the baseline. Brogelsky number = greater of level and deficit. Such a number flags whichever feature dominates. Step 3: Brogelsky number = 23.5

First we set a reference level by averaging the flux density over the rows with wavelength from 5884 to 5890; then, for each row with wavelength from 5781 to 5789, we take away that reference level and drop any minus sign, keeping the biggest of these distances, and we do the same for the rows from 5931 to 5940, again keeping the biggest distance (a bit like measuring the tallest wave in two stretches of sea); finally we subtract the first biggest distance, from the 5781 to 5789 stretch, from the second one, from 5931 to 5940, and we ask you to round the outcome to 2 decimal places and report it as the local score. -0.18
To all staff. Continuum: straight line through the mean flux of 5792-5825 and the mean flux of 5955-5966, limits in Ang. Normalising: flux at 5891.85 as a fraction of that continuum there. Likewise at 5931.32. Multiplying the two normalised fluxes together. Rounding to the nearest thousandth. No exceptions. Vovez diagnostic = 0.890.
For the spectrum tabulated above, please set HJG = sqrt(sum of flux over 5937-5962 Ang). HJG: 20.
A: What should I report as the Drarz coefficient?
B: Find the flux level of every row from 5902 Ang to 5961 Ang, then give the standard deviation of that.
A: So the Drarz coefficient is 0.22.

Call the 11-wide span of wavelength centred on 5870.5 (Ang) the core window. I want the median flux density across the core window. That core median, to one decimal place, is 23.3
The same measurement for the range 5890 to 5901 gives 21.4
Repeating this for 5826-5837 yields 23.8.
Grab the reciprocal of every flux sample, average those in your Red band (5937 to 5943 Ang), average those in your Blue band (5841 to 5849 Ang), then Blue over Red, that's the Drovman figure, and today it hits 0.98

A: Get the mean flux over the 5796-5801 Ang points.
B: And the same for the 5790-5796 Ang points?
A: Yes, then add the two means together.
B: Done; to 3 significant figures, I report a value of 47.6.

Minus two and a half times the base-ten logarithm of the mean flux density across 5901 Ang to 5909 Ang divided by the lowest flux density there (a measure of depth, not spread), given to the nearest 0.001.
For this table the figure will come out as -0.005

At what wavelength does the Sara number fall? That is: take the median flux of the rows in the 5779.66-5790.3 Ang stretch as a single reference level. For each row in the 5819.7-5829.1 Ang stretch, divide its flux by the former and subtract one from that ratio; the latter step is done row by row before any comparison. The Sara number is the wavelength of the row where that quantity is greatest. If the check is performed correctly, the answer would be 5828.43 Ang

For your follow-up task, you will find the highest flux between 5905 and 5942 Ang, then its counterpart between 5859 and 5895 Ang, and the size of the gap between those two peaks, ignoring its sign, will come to 0.21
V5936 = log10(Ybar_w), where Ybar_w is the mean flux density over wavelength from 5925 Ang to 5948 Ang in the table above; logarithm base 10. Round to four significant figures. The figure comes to 1.364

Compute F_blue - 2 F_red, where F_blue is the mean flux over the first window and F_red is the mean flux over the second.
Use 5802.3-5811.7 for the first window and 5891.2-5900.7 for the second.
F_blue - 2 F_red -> -19.8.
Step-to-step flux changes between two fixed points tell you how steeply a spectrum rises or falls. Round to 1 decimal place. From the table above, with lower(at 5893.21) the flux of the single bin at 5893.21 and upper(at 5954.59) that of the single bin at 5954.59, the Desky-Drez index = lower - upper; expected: -1.6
